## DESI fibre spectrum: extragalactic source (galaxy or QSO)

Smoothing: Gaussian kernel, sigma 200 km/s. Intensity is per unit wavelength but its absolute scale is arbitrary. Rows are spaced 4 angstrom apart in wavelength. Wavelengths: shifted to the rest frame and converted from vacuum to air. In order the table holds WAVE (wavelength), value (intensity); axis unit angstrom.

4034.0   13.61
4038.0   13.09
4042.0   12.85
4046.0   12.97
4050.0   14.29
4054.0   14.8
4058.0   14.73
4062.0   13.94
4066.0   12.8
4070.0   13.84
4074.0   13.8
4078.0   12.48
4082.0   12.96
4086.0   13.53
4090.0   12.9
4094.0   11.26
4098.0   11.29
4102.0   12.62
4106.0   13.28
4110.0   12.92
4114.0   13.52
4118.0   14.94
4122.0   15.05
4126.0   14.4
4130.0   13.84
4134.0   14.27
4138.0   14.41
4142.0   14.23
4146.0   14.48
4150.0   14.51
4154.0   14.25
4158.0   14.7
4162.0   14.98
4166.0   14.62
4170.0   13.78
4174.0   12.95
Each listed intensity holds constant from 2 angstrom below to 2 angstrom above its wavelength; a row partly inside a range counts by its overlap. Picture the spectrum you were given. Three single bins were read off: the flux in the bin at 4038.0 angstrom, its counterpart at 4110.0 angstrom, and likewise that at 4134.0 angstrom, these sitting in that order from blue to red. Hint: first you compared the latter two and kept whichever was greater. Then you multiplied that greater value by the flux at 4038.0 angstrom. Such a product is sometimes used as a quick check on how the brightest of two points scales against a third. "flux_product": 187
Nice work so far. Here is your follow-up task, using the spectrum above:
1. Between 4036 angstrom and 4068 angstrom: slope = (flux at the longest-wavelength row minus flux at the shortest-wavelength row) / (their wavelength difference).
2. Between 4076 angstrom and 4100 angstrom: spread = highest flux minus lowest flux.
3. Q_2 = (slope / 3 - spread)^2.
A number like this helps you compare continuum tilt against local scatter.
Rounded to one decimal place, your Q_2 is 5.2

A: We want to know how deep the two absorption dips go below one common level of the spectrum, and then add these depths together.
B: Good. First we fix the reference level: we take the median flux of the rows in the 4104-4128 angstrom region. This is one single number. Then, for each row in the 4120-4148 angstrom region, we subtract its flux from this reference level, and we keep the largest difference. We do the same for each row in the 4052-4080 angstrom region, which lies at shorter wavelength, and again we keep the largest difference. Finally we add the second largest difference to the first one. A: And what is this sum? 1.6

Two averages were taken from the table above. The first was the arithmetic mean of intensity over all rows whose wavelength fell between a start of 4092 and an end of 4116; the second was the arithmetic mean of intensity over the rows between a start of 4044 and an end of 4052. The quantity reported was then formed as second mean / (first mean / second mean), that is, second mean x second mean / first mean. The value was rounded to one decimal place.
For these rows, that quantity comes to 14.9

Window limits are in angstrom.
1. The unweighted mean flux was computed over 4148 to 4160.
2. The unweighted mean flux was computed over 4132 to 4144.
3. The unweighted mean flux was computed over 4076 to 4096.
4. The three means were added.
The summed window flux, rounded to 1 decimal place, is 41.4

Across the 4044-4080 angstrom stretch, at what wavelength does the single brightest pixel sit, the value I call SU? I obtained 4054.0 angstrom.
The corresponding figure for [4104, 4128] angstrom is 4122.0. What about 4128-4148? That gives 4146.0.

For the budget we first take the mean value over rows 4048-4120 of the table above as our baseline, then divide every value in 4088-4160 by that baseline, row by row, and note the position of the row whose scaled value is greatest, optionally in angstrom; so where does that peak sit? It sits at 4122.0 angstrom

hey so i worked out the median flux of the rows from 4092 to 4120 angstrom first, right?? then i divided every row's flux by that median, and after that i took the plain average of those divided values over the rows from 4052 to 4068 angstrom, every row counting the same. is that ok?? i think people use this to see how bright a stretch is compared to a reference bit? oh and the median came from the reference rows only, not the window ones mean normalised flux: 1.09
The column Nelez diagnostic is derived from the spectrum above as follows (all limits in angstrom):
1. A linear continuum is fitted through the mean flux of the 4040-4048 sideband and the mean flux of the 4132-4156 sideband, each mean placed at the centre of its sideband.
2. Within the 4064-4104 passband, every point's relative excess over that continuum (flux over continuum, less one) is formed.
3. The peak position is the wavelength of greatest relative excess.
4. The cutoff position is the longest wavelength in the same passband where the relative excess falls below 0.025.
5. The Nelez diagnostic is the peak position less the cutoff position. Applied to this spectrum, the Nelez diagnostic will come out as -32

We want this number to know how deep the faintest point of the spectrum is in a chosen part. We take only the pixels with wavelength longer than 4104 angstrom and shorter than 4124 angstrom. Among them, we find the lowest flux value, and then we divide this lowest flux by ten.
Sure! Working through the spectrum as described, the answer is 1.29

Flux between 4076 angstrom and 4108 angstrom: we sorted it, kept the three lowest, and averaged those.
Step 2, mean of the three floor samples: 11.7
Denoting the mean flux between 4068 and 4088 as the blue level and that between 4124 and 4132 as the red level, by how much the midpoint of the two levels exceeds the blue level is 0.4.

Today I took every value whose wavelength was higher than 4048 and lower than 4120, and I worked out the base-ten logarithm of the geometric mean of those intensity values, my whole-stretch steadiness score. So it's 1.12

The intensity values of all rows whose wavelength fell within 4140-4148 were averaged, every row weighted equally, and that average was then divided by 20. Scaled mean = 0.718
